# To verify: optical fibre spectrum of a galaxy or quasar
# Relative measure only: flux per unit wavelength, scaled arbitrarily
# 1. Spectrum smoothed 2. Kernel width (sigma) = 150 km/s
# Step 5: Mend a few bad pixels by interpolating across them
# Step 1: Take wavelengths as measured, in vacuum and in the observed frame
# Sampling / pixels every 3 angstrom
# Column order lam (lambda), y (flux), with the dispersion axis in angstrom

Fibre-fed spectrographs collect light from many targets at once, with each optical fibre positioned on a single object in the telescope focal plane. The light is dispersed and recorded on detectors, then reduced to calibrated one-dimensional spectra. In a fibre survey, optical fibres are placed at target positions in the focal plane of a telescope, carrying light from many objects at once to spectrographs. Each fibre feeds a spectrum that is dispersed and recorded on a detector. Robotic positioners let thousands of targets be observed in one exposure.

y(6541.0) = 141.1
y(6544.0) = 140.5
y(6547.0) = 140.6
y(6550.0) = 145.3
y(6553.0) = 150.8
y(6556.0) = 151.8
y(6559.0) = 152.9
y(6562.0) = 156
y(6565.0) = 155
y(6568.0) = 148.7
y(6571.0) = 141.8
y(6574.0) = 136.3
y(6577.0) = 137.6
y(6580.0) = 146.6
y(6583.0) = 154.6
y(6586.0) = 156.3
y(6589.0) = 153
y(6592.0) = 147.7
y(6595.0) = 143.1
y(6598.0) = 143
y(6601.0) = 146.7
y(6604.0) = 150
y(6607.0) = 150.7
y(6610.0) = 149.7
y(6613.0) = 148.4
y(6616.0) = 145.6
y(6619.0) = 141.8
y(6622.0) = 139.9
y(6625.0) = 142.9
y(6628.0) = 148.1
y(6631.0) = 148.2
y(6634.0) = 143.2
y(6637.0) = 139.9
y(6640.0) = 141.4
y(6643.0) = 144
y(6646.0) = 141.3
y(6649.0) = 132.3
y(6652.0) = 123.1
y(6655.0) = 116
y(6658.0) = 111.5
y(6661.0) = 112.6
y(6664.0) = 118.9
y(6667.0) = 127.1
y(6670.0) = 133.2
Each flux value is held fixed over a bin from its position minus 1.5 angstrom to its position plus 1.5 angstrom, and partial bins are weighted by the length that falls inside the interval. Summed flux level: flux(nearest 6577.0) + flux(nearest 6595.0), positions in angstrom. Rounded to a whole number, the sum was 281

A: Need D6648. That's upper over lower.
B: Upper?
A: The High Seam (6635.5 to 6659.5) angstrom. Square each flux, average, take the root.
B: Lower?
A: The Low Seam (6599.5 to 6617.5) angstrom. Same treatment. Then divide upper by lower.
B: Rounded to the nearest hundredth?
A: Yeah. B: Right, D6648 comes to 0.89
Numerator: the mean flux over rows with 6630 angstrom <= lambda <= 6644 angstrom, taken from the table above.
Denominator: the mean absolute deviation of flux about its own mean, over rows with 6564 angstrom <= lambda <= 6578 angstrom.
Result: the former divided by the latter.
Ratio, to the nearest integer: 22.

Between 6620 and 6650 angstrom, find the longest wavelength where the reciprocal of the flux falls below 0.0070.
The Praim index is 6643.0 angstrom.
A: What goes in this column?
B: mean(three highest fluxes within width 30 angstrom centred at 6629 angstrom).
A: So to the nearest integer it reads 147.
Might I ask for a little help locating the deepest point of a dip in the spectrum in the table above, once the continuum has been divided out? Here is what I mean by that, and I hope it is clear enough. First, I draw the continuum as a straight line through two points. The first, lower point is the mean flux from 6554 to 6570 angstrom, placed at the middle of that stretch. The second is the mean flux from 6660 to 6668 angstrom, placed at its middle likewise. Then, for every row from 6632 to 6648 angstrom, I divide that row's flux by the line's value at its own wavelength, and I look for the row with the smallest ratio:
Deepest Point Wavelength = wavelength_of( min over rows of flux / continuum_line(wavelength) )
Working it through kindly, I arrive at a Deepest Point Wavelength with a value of 6637.0 angstrom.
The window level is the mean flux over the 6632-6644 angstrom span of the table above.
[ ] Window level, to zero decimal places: 142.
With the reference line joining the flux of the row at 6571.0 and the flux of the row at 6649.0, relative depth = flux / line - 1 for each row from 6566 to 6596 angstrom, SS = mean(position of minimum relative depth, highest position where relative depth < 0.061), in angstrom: 6584.5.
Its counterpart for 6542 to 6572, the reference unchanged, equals 6557.5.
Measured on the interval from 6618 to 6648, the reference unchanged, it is 6631.0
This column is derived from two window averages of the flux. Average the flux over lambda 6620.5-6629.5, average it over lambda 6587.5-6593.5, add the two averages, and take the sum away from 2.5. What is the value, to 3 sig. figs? -291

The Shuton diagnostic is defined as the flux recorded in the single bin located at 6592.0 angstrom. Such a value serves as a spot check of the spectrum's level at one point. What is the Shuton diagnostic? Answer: 147.7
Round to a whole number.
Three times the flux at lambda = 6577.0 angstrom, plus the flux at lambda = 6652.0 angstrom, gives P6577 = 536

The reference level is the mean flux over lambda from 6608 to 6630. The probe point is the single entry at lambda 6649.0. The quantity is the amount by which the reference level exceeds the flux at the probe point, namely 13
